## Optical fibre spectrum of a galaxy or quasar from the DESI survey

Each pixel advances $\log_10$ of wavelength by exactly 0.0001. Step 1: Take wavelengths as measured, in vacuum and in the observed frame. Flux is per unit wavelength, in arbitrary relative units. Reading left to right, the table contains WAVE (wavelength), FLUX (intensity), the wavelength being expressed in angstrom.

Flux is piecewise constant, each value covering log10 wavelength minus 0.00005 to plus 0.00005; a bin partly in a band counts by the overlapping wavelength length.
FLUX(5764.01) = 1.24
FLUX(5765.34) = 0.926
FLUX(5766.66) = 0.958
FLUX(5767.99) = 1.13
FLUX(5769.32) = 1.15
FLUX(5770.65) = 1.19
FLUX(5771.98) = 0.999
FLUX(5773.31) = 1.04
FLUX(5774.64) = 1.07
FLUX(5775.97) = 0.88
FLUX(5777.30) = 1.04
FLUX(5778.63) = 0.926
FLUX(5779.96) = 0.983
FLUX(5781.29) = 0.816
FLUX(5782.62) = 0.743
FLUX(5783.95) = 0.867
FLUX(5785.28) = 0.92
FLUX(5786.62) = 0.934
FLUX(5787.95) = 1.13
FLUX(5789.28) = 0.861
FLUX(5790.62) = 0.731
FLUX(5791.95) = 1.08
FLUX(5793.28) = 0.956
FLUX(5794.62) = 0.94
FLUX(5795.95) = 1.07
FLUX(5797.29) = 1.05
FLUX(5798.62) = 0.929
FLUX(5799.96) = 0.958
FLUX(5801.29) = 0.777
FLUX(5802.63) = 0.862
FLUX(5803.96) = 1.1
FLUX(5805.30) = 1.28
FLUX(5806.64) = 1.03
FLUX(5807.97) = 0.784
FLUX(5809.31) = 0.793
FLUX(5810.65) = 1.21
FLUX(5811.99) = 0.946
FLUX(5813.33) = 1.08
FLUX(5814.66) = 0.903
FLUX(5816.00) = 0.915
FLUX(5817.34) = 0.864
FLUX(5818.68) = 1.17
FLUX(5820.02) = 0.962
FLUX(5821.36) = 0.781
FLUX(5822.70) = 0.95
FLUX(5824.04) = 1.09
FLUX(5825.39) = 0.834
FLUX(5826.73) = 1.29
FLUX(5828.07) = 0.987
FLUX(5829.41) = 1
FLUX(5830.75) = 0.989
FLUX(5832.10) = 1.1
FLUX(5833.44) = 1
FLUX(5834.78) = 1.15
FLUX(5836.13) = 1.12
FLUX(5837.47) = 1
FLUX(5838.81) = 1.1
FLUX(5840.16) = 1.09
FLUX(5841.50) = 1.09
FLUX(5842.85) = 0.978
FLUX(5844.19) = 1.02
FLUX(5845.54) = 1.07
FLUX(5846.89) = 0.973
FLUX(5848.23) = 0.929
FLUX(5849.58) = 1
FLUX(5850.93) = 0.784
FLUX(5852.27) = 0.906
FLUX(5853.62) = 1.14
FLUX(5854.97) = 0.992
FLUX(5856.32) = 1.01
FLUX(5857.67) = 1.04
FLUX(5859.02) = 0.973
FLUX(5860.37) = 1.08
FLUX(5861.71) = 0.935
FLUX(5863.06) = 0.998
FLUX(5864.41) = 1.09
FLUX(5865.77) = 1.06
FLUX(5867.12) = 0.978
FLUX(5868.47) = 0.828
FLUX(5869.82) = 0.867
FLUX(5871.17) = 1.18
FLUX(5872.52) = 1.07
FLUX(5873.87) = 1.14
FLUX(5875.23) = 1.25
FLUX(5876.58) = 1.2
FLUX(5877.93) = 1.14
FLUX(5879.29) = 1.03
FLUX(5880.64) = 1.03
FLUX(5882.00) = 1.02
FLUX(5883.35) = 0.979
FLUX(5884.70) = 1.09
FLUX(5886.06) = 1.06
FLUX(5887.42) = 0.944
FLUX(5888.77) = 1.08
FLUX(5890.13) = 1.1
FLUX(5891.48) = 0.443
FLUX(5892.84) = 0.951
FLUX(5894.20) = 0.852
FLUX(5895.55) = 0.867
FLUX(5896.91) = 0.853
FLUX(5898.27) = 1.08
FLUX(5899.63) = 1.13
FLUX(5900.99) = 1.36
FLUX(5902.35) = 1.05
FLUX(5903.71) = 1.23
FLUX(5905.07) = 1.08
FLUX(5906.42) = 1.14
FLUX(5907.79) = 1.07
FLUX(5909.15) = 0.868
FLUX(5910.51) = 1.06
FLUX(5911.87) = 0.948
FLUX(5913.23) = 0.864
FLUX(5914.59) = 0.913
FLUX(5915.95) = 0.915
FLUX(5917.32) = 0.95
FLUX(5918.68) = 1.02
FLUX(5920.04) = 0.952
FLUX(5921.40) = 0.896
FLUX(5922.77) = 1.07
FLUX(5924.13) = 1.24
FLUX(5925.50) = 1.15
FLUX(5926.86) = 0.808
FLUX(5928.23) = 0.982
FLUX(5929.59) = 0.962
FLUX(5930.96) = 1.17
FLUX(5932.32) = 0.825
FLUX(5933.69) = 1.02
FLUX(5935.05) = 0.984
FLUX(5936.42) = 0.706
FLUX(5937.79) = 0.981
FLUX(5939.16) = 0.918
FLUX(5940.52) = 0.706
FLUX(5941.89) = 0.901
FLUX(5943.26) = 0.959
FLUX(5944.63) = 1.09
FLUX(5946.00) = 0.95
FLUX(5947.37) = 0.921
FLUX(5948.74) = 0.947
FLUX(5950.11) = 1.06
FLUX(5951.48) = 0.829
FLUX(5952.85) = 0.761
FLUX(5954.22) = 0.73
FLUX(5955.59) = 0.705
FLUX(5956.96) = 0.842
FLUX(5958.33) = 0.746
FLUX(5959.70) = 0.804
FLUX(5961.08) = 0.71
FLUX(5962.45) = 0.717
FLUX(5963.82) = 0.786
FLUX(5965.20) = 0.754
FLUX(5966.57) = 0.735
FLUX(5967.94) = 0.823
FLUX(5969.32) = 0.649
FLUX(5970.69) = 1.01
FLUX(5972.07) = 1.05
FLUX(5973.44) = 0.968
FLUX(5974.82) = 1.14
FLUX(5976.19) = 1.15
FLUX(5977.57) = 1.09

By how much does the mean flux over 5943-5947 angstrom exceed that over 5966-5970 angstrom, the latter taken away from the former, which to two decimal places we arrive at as 0.26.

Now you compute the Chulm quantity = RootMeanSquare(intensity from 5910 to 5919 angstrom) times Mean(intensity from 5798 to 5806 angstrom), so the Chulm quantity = 0.94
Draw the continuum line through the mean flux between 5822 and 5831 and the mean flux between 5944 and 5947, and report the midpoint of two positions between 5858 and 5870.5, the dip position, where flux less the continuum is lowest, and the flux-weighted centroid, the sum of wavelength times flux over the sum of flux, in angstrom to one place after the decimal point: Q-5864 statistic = 5866.4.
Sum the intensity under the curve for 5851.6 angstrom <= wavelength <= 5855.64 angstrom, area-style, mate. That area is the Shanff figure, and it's 4.1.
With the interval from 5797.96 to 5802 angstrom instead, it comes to 3.6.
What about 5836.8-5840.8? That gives 4.3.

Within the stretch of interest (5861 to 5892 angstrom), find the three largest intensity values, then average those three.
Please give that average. 1.21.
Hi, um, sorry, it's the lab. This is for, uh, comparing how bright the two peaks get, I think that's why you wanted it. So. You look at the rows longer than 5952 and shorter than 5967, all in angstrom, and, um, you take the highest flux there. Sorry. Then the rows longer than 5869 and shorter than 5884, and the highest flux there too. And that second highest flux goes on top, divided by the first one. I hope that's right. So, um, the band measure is 1.48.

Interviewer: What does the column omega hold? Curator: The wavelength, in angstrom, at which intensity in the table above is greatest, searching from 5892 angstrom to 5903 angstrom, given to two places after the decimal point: 5900.99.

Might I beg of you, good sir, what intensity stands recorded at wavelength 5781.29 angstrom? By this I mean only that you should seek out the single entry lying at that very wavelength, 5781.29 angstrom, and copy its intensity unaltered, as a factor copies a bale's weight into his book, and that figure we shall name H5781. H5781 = 0.816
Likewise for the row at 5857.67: 1.04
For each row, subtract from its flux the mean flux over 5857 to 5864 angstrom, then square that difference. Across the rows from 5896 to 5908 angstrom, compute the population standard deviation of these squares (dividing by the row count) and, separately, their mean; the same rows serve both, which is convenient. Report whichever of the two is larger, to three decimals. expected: 0.037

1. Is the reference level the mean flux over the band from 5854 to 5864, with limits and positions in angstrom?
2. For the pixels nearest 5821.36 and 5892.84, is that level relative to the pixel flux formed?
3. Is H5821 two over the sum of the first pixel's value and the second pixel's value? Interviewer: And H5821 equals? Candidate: 0.85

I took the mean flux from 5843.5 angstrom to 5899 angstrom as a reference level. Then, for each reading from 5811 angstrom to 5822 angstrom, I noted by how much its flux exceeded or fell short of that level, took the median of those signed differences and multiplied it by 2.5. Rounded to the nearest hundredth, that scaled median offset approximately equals -0.18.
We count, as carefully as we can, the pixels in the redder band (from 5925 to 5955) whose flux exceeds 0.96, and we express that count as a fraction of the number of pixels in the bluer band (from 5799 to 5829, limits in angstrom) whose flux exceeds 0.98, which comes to 1.00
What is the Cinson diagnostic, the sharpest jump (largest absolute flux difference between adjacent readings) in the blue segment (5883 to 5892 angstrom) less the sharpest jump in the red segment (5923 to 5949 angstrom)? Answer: 0.31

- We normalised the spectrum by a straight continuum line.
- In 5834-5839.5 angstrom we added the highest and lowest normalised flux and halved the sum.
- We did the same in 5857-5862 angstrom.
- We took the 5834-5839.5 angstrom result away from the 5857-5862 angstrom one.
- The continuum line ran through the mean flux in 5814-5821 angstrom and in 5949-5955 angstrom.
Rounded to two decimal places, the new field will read -0.05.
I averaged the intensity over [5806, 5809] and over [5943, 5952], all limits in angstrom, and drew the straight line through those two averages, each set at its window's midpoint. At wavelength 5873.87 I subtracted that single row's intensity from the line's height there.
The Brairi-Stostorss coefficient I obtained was -0.21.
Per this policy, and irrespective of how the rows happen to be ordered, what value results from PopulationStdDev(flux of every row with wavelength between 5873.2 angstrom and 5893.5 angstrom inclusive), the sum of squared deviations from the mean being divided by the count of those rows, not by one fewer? 0.18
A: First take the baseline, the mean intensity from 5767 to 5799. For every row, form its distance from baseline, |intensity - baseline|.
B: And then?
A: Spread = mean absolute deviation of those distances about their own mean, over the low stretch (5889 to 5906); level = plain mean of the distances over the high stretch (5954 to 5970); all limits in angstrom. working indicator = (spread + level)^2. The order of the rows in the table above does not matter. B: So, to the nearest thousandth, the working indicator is 0.111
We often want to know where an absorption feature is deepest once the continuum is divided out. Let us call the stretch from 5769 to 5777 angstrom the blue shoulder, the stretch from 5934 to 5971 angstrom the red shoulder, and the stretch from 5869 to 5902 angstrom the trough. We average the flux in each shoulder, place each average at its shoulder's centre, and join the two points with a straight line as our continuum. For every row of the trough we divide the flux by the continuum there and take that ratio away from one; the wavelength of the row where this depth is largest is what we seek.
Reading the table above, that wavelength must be 5891.48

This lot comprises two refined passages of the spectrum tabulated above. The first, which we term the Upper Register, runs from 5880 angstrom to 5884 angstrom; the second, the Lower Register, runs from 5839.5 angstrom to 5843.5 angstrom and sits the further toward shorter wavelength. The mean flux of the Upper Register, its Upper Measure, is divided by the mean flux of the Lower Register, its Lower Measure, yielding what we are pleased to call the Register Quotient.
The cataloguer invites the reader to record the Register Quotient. 0.96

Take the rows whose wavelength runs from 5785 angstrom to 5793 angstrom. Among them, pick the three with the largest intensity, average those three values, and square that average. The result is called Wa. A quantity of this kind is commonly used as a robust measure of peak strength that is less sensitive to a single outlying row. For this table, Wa 1.1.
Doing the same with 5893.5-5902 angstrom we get 1.4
